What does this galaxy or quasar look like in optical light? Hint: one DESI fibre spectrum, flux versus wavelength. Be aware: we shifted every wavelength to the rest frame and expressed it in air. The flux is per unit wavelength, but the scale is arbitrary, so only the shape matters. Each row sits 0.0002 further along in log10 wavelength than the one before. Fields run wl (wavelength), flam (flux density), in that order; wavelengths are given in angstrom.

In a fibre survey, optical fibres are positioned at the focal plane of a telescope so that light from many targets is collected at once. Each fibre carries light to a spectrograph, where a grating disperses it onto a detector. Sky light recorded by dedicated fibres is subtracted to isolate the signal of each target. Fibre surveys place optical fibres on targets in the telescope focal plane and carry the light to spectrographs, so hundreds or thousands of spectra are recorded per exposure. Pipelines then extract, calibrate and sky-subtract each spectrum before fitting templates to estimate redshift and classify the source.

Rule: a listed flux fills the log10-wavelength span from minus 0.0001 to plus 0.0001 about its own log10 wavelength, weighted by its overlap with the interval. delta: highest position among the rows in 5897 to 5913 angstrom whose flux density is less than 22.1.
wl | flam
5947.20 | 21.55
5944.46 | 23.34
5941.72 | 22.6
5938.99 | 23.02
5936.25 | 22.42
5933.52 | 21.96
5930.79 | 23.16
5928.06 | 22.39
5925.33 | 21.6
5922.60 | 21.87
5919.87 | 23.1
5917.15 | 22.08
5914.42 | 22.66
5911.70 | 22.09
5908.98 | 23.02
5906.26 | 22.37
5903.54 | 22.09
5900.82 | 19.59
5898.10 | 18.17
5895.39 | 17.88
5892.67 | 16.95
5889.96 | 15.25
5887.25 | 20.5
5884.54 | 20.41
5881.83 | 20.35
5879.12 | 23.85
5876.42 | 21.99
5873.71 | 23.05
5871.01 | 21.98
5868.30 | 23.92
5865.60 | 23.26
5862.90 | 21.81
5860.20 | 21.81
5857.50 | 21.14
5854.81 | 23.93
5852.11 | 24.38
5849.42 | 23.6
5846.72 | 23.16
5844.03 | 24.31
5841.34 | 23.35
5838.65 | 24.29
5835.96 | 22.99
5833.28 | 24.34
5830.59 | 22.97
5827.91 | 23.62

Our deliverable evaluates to 5911.70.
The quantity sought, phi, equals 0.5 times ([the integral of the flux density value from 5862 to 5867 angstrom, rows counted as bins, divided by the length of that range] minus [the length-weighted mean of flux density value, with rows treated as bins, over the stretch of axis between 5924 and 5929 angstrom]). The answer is 0.33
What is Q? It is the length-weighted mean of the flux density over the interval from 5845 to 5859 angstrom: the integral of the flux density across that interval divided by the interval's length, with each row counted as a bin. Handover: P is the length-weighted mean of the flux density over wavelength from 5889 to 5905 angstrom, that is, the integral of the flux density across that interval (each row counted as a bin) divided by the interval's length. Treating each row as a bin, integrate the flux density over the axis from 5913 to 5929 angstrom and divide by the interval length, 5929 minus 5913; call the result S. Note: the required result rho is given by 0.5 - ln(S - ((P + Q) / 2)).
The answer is 0.1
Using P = 18.4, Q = 23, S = 22.3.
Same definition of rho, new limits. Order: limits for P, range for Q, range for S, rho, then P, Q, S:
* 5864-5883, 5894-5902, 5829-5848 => -0.6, 22.6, 19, 23.6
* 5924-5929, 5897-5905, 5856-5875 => 0.1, 22.0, 20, 22.4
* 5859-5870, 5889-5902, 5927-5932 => -0.5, 22.7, 18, 22.8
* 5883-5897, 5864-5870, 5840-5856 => -0.6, 18.2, 23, 23.8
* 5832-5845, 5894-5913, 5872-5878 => 1.8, 23.9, 21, 22.6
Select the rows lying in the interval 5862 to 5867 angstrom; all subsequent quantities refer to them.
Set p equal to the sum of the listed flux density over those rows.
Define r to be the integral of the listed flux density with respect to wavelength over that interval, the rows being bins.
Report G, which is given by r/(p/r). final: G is 284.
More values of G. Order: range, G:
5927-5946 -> 1170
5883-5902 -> 949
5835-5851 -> 1010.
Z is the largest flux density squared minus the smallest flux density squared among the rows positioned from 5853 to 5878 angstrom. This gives 126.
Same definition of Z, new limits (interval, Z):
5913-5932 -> 70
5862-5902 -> 340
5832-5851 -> 64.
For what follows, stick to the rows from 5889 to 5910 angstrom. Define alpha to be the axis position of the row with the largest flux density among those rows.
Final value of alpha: 5908.98 angstrom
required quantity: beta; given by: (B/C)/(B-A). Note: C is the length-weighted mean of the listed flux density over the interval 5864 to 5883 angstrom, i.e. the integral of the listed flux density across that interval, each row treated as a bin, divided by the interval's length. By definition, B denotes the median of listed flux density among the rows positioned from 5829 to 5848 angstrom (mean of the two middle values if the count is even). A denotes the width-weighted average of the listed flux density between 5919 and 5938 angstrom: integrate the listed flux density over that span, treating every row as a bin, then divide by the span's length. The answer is 1.0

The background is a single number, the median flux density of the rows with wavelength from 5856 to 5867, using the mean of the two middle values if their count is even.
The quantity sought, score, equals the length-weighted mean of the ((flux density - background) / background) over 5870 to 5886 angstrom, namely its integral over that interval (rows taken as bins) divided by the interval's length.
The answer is 0.005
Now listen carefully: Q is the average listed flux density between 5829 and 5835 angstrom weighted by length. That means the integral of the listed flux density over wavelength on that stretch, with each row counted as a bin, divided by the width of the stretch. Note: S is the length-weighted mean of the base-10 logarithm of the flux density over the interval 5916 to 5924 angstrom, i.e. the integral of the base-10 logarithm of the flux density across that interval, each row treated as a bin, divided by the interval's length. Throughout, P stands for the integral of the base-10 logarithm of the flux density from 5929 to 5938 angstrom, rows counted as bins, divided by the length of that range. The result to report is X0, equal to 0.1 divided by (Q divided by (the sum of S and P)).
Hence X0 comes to 0.0114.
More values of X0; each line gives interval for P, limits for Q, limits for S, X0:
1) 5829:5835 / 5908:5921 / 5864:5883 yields 0.0121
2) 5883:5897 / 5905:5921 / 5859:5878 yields 0.0116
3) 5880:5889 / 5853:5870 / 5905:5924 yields 0.0117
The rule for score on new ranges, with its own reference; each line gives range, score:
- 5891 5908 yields -0.105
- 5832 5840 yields 0.094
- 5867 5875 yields 0.053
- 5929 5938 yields 0.033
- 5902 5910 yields 0.027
